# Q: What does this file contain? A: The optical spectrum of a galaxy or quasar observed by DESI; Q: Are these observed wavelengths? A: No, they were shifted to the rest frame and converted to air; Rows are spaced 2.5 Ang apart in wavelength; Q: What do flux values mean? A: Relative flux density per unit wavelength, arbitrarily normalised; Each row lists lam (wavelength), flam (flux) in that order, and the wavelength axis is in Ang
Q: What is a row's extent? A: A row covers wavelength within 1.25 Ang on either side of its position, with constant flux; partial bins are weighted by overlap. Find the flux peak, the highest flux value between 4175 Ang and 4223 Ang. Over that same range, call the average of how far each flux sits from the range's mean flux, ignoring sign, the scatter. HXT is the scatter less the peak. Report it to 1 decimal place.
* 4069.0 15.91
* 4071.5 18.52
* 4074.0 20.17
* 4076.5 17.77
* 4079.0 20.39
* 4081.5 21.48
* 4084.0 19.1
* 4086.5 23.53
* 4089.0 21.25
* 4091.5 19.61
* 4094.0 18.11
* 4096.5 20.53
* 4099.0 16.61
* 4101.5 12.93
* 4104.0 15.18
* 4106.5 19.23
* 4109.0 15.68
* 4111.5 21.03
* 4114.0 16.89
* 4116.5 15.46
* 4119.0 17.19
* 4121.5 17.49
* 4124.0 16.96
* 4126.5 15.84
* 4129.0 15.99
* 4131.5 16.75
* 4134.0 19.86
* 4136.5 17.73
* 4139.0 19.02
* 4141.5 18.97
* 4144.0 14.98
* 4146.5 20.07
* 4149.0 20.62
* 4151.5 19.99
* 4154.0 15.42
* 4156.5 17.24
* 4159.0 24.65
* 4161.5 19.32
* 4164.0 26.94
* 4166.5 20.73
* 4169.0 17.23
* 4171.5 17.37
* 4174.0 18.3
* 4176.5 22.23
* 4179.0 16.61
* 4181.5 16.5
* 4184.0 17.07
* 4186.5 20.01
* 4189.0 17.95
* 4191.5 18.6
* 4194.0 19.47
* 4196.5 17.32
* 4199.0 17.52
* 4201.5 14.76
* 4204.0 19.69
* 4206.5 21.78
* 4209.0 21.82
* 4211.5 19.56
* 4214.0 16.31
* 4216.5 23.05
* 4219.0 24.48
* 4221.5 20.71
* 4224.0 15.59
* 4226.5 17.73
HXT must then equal -22.3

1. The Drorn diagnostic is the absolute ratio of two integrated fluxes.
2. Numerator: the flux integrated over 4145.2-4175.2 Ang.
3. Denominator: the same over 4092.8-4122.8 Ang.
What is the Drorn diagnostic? 1.15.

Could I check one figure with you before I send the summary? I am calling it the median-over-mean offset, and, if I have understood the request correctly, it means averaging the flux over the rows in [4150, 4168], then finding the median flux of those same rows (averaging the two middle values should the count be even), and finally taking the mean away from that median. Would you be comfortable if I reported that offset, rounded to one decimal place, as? -0.6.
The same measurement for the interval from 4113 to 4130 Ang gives 0.3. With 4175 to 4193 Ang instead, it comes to -0.5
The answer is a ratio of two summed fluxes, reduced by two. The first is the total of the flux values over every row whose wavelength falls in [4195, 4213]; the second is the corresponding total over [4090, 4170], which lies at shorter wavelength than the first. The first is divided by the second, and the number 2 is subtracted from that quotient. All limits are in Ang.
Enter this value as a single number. -1.8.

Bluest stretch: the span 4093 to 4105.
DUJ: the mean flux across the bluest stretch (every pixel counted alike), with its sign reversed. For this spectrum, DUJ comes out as -16.7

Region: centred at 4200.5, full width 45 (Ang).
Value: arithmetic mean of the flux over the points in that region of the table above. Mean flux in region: 19.1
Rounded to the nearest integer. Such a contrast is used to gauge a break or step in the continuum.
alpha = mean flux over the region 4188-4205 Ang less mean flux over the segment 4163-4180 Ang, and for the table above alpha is -2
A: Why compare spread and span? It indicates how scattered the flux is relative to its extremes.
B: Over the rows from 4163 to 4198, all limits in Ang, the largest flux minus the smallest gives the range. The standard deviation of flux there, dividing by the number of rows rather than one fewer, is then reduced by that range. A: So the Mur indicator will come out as -7.7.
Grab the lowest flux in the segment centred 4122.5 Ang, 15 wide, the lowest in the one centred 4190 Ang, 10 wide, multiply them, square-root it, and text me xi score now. 16.7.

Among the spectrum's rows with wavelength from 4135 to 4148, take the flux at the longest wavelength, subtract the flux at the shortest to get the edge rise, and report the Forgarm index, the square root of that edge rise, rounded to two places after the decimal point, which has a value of 1.53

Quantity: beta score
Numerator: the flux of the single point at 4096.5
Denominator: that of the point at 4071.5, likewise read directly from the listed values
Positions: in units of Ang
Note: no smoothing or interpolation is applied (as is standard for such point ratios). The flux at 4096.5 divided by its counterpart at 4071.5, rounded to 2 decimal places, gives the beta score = 1.11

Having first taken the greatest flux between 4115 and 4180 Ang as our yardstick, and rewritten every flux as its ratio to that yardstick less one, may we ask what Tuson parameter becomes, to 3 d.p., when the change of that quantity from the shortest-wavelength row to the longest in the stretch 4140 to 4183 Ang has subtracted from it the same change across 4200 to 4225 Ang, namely -0.122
